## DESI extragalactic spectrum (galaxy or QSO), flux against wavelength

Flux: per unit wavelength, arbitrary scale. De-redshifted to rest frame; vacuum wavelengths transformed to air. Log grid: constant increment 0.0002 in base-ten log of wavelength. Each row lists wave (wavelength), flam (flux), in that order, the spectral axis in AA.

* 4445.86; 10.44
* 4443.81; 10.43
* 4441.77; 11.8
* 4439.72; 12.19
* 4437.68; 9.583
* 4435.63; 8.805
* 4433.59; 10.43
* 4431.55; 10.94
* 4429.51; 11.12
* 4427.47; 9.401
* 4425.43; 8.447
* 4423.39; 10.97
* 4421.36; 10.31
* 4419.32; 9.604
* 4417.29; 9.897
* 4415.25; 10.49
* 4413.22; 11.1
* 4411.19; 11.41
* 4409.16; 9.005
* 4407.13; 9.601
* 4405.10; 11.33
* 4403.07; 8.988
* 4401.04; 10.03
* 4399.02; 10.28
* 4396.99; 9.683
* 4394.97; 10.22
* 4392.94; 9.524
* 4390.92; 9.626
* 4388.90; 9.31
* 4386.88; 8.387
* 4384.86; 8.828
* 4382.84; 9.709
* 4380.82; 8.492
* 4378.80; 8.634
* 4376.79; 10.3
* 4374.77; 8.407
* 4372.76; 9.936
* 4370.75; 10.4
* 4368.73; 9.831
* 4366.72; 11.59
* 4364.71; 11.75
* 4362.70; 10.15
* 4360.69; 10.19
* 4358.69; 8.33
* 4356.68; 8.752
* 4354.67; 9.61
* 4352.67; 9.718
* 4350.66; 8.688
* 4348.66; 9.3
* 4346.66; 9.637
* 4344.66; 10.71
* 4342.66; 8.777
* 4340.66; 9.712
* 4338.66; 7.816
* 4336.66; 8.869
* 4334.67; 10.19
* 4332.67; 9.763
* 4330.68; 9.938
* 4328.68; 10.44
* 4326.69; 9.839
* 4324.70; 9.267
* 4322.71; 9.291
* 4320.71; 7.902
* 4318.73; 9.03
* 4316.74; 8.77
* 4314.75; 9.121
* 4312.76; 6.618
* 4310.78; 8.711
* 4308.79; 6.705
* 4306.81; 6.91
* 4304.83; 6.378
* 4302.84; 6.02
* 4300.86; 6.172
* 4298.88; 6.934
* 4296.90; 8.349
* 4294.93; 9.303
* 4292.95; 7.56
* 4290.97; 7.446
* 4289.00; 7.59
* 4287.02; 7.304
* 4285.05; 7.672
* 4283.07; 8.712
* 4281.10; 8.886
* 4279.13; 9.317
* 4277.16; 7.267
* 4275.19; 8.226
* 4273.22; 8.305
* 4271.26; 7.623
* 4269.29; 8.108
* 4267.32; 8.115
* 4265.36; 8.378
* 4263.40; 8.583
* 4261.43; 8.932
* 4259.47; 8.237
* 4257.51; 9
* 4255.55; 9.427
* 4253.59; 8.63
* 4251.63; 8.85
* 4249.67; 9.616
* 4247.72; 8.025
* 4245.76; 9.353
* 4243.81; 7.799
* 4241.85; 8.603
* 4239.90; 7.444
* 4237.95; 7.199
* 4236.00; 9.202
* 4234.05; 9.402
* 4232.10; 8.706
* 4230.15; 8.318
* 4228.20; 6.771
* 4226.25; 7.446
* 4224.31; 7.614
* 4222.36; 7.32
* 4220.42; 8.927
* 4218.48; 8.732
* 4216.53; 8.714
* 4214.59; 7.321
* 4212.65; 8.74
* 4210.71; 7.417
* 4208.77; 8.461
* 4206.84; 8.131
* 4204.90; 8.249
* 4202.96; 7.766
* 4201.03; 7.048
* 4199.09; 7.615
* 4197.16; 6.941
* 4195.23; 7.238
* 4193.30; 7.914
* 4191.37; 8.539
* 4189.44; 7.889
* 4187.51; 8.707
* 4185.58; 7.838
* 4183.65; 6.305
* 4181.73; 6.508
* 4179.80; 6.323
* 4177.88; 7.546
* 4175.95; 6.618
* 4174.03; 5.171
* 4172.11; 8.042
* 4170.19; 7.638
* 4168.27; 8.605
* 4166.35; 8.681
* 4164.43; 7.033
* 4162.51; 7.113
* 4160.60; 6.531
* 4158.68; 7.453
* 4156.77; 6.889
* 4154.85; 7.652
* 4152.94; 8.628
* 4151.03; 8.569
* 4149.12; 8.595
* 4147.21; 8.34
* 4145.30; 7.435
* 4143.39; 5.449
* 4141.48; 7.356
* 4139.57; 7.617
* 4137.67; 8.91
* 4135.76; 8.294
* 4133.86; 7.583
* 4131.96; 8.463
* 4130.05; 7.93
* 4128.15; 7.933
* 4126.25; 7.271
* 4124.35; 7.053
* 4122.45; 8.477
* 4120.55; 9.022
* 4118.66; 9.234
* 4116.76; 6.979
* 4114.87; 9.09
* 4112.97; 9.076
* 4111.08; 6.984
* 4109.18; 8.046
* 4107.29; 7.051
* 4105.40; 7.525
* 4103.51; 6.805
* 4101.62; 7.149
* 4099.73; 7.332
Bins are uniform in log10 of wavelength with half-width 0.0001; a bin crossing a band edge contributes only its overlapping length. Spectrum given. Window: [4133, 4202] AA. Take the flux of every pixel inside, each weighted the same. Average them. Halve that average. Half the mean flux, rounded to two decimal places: 3.76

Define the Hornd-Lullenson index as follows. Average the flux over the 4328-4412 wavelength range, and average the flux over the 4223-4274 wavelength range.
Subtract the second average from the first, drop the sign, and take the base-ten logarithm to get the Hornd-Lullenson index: 0.11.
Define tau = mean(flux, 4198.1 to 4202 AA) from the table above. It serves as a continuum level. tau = 7.3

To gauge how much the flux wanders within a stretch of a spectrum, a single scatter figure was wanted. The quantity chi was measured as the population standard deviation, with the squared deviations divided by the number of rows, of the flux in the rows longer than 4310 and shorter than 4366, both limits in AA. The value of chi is 0.99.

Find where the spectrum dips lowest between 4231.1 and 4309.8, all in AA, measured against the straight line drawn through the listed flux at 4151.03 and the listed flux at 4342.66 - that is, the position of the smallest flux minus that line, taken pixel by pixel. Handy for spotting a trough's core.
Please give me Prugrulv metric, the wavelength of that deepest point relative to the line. 4302.84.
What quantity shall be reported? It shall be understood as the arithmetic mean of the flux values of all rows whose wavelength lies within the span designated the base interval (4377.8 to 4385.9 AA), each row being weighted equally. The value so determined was 8.9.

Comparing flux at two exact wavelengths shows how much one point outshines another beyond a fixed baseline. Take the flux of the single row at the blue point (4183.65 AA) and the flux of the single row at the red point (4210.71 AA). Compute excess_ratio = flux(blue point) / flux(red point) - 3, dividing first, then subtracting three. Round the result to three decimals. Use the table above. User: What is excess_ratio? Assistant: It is -2.150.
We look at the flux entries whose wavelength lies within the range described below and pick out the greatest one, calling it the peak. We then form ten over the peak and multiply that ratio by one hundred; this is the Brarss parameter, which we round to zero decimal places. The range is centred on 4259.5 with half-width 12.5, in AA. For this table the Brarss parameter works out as 104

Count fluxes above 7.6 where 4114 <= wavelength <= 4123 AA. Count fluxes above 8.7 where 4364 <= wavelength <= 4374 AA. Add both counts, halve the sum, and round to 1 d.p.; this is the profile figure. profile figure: 4.5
